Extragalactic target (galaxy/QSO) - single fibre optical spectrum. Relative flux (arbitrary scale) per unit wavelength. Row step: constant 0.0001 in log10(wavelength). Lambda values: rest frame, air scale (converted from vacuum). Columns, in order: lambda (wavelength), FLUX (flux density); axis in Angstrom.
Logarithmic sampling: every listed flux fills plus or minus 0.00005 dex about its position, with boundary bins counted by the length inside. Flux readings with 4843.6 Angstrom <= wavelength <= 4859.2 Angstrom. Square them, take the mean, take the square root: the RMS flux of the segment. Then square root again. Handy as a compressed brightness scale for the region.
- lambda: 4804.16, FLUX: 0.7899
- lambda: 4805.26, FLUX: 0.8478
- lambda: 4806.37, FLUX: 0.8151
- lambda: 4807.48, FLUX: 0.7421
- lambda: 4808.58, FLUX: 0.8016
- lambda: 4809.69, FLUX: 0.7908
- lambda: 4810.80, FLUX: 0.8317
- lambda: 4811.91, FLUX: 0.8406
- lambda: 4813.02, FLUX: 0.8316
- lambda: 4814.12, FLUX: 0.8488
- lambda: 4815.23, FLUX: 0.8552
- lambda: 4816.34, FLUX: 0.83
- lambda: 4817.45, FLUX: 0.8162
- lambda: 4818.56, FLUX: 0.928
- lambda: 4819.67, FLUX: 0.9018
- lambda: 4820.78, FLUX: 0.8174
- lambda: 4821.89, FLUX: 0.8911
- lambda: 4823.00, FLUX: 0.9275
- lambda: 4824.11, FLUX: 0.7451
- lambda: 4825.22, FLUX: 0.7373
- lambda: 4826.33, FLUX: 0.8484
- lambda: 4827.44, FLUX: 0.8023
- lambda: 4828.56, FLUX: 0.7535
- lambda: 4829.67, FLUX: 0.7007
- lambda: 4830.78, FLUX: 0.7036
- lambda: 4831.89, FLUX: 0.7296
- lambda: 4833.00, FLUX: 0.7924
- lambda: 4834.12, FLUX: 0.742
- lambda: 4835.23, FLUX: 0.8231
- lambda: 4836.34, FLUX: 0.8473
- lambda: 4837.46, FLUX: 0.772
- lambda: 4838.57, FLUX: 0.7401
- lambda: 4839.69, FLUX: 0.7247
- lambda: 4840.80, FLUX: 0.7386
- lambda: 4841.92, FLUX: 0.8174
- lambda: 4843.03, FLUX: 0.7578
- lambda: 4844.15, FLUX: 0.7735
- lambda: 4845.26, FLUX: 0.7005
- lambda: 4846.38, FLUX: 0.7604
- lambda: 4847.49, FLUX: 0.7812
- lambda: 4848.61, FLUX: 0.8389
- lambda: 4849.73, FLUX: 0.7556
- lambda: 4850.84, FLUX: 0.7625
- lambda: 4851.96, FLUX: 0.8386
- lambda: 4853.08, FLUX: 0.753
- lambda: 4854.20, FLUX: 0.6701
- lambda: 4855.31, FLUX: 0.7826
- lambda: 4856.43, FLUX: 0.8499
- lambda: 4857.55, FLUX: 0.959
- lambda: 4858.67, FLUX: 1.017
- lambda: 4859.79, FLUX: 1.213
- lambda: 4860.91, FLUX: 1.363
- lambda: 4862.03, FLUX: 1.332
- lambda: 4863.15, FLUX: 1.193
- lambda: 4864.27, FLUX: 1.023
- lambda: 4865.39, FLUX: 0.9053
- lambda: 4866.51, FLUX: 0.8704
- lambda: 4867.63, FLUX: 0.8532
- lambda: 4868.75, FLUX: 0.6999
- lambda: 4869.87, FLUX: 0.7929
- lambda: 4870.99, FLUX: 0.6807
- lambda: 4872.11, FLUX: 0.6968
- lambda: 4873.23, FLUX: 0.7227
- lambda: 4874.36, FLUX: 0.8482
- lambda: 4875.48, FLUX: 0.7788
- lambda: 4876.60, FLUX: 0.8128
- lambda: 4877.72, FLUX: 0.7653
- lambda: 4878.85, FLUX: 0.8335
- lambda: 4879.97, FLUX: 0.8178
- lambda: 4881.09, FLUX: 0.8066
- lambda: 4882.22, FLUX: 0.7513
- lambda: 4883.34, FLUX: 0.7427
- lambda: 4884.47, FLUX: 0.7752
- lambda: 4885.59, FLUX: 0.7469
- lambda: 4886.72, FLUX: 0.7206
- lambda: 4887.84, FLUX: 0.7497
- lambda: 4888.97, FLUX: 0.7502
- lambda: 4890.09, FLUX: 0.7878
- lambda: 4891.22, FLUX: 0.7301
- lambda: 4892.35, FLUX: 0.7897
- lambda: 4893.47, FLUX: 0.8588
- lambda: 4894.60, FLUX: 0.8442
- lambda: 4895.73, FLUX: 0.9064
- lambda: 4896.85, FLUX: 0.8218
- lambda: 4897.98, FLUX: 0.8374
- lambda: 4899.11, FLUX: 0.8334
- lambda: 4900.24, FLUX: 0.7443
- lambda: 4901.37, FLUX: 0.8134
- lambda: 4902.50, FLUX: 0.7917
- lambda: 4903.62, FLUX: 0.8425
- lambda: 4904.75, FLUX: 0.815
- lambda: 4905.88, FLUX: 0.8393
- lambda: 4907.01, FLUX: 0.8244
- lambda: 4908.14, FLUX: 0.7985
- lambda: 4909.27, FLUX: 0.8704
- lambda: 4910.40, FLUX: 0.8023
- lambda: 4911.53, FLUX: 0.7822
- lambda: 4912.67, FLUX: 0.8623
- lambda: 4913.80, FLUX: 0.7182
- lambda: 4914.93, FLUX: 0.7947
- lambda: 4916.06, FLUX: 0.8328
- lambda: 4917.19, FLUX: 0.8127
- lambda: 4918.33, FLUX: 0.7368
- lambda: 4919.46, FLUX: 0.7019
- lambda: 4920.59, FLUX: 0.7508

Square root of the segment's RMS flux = 0.90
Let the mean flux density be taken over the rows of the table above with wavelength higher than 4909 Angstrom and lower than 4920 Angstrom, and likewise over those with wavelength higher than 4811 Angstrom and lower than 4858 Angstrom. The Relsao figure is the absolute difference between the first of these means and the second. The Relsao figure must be 0.01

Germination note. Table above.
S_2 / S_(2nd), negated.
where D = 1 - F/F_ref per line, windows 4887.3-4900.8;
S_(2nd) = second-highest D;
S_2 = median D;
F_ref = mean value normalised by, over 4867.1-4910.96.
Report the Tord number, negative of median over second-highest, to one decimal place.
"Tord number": 0.3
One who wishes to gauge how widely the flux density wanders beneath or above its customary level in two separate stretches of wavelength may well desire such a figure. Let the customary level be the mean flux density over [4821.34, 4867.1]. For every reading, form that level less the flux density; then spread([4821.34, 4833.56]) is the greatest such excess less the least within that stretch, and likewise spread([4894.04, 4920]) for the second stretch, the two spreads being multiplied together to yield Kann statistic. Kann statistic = 0.046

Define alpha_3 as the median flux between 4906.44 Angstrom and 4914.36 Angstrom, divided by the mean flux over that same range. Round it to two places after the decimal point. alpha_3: 0.99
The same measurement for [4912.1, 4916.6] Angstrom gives 1.01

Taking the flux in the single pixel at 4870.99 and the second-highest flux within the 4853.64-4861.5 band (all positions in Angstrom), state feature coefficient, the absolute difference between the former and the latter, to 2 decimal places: 0.53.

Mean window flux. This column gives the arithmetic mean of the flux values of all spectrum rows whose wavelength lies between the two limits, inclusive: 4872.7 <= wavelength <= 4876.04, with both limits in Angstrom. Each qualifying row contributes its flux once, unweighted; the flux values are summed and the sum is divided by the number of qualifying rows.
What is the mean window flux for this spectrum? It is 0.783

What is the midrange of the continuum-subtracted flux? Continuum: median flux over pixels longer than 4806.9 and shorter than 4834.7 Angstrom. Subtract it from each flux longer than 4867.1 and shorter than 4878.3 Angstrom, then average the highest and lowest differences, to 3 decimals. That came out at -0.049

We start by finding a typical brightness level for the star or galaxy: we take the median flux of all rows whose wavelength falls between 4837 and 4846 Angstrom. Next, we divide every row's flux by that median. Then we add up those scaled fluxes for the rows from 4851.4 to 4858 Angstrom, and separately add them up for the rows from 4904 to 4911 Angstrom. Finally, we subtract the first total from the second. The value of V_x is 0.13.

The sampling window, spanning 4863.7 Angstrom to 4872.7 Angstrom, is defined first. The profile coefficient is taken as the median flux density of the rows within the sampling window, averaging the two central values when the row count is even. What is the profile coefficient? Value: 0.82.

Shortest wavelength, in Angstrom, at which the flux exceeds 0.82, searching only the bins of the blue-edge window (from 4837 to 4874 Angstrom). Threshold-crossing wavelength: 4848.61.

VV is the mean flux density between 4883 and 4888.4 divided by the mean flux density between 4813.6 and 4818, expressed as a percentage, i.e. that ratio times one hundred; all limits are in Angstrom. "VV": 89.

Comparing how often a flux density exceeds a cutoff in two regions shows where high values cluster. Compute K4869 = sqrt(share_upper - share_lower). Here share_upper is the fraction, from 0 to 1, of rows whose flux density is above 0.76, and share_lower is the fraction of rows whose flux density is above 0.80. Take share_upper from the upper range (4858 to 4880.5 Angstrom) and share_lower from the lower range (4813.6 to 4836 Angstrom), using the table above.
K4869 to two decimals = 0.45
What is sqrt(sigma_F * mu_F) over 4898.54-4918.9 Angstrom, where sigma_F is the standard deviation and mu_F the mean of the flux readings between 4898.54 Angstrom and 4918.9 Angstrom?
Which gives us 0.18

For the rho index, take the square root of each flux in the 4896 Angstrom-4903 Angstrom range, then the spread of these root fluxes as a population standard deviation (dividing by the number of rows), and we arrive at 0.018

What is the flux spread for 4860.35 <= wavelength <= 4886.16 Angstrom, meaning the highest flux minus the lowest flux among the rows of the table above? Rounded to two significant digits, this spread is 0.68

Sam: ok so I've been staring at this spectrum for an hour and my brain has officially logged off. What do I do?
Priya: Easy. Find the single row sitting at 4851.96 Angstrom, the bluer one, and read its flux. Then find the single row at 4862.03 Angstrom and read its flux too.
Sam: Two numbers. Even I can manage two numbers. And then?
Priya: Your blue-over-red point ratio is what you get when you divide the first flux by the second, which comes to 0.63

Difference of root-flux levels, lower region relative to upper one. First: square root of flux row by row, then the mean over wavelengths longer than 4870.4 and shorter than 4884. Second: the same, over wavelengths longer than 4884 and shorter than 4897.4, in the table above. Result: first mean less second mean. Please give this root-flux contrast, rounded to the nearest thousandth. -0.011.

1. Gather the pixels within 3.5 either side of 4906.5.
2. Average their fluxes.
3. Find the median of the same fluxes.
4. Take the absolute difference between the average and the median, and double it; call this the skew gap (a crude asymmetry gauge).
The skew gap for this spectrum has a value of 0.000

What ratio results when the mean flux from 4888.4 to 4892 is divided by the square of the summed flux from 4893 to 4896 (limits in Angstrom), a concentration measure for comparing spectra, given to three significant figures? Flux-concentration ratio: 0.111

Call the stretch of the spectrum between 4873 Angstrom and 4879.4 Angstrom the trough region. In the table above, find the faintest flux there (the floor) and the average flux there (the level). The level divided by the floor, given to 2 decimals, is 1.10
